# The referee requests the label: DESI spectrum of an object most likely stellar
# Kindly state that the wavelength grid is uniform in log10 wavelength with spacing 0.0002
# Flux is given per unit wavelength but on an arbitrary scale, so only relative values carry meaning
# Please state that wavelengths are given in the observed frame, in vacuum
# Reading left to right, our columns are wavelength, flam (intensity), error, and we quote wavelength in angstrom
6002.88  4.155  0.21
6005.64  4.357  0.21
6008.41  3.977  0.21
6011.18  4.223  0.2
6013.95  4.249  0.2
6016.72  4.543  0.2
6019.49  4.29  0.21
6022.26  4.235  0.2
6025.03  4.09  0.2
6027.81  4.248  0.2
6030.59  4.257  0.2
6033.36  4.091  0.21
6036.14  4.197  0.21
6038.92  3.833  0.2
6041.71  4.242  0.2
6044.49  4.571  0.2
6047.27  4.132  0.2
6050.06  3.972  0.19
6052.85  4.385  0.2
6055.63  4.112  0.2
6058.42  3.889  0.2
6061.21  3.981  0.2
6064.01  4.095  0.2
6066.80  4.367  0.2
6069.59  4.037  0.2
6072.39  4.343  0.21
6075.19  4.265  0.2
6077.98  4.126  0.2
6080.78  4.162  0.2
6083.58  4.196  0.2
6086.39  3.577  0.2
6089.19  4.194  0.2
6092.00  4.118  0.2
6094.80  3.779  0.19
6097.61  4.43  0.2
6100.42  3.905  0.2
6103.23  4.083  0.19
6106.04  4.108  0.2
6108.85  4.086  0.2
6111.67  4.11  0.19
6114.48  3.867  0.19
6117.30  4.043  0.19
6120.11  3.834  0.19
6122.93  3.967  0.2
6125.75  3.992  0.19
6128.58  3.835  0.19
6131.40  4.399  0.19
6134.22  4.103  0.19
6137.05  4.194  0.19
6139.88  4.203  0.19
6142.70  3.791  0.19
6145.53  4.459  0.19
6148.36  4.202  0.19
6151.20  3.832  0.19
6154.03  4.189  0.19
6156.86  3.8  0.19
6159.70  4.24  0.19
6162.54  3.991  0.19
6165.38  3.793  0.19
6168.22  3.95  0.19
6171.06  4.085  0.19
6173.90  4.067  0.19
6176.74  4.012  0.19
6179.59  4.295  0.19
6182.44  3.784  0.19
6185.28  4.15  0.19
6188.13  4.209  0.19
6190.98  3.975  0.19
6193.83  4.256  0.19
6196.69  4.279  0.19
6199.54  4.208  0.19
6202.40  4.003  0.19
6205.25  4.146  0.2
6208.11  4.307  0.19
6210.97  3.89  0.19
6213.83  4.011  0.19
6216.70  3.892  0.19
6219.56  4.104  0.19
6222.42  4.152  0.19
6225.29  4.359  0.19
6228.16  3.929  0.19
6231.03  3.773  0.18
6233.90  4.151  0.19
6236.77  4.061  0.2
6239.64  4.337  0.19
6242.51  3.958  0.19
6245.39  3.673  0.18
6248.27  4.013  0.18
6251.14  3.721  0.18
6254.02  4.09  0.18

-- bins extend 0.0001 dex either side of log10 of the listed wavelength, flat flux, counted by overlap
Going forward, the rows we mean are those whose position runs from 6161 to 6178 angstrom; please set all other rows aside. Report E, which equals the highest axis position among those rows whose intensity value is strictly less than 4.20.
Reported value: 6176.74 angstrom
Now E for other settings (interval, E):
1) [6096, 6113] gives 6111.67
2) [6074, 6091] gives 6089.19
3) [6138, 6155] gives 6154.03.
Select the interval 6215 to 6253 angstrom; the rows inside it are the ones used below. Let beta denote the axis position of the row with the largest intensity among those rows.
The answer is 6225.29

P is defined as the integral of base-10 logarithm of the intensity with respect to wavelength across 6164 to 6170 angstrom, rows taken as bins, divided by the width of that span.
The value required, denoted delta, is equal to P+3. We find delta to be 3.59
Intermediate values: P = 0.589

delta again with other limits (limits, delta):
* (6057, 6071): 3.61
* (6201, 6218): 3.61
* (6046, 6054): 3.62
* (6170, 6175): 3.61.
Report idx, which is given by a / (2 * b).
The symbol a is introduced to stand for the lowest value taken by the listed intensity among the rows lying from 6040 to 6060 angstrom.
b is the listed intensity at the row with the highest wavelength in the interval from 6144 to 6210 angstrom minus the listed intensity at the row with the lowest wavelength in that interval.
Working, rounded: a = 3.889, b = -0.2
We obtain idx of -13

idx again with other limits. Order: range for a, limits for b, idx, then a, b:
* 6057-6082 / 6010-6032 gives 57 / 3.889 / 0.0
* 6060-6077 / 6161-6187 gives 13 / 3.981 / 0.2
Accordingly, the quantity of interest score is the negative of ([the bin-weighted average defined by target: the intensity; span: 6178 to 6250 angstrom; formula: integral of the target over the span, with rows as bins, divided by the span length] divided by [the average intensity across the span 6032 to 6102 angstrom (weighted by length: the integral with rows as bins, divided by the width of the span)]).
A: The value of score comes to -0.989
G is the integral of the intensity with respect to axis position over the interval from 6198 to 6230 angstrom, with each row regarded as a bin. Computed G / 130.8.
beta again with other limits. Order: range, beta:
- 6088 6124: 6097.61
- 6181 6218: 6208.11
